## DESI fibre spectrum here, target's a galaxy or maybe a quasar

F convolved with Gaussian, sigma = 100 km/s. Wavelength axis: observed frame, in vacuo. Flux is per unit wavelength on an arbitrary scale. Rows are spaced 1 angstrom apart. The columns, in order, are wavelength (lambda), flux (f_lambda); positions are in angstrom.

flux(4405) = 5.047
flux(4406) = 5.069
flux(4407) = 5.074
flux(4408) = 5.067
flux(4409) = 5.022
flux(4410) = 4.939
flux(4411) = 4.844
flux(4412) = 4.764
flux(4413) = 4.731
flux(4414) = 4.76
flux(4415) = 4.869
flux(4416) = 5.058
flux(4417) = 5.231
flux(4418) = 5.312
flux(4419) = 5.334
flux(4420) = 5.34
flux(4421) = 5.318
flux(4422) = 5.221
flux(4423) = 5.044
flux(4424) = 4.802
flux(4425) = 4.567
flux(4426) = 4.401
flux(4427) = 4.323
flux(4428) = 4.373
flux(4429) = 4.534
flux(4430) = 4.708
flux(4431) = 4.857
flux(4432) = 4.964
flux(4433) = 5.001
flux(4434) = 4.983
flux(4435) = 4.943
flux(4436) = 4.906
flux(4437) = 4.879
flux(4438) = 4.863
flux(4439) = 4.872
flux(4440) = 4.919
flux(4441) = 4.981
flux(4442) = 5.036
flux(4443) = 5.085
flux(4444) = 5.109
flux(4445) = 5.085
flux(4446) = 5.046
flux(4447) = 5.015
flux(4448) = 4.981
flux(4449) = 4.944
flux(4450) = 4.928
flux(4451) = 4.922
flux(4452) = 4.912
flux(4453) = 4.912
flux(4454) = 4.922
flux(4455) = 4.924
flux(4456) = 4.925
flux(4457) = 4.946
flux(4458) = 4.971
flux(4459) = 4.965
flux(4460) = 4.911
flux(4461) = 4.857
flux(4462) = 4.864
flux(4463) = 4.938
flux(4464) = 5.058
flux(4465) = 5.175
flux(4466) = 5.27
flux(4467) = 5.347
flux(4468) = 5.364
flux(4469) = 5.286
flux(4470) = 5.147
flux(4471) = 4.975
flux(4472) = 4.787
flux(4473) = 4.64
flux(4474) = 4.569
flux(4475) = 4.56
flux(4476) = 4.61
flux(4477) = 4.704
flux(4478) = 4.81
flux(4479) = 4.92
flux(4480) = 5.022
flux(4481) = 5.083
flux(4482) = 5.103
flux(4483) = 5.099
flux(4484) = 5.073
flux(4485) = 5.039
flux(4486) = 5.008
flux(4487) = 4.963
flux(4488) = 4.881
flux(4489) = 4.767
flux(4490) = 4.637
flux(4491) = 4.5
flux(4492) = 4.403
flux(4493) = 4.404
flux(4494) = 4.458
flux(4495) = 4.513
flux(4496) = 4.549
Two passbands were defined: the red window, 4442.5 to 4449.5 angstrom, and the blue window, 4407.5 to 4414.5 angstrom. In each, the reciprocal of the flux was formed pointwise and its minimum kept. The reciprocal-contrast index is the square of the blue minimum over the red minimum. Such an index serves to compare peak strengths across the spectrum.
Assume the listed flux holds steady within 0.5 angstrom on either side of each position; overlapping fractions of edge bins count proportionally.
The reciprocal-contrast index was 1.02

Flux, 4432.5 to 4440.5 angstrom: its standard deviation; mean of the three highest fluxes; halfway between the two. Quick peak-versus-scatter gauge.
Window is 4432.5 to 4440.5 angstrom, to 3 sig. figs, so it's 2.51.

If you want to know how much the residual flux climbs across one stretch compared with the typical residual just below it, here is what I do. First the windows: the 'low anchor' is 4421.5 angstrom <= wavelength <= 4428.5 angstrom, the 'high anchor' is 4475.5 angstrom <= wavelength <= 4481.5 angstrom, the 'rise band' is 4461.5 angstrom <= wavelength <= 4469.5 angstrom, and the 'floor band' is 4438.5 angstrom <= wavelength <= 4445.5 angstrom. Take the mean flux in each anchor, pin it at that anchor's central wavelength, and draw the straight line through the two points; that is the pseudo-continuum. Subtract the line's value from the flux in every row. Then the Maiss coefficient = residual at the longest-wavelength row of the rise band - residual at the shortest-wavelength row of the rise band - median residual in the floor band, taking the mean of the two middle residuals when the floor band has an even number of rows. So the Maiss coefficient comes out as 0.1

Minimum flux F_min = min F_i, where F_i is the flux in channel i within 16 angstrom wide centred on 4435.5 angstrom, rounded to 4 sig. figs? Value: 4.373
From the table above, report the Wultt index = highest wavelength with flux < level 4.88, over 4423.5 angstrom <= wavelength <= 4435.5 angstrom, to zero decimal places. 4431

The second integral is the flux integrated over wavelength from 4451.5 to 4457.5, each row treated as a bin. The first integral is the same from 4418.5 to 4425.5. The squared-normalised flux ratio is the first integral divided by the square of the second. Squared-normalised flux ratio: 0.041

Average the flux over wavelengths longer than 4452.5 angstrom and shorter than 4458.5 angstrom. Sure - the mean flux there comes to 4.93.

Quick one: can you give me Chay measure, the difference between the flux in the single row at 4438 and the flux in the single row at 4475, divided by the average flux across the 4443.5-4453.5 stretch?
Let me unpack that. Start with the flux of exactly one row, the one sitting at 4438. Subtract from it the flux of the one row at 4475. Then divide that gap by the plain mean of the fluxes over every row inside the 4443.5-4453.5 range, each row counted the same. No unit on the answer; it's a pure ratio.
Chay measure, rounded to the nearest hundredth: 0.06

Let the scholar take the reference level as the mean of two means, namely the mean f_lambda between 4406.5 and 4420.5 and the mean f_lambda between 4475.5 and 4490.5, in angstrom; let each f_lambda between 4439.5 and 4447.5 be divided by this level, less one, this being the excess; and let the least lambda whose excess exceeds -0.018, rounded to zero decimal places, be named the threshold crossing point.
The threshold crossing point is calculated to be 4440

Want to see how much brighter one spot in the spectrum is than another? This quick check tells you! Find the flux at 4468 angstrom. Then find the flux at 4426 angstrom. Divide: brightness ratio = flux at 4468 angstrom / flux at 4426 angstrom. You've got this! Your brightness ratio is 1.22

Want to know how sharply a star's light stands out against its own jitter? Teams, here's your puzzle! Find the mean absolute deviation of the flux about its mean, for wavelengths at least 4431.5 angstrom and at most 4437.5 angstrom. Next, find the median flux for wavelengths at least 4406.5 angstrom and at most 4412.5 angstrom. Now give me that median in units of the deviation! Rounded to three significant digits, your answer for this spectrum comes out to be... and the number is 136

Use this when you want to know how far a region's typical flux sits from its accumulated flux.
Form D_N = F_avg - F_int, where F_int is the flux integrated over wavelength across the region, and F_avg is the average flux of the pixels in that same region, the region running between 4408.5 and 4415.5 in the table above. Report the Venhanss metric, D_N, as -29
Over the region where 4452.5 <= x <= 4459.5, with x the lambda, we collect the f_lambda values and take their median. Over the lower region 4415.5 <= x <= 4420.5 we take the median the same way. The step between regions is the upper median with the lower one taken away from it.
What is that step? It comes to -0.39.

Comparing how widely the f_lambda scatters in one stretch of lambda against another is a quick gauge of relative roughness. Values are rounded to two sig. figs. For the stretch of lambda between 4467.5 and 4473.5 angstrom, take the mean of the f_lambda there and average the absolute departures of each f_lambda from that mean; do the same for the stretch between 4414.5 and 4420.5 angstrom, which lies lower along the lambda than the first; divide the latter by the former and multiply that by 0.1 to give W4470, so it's 0.065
